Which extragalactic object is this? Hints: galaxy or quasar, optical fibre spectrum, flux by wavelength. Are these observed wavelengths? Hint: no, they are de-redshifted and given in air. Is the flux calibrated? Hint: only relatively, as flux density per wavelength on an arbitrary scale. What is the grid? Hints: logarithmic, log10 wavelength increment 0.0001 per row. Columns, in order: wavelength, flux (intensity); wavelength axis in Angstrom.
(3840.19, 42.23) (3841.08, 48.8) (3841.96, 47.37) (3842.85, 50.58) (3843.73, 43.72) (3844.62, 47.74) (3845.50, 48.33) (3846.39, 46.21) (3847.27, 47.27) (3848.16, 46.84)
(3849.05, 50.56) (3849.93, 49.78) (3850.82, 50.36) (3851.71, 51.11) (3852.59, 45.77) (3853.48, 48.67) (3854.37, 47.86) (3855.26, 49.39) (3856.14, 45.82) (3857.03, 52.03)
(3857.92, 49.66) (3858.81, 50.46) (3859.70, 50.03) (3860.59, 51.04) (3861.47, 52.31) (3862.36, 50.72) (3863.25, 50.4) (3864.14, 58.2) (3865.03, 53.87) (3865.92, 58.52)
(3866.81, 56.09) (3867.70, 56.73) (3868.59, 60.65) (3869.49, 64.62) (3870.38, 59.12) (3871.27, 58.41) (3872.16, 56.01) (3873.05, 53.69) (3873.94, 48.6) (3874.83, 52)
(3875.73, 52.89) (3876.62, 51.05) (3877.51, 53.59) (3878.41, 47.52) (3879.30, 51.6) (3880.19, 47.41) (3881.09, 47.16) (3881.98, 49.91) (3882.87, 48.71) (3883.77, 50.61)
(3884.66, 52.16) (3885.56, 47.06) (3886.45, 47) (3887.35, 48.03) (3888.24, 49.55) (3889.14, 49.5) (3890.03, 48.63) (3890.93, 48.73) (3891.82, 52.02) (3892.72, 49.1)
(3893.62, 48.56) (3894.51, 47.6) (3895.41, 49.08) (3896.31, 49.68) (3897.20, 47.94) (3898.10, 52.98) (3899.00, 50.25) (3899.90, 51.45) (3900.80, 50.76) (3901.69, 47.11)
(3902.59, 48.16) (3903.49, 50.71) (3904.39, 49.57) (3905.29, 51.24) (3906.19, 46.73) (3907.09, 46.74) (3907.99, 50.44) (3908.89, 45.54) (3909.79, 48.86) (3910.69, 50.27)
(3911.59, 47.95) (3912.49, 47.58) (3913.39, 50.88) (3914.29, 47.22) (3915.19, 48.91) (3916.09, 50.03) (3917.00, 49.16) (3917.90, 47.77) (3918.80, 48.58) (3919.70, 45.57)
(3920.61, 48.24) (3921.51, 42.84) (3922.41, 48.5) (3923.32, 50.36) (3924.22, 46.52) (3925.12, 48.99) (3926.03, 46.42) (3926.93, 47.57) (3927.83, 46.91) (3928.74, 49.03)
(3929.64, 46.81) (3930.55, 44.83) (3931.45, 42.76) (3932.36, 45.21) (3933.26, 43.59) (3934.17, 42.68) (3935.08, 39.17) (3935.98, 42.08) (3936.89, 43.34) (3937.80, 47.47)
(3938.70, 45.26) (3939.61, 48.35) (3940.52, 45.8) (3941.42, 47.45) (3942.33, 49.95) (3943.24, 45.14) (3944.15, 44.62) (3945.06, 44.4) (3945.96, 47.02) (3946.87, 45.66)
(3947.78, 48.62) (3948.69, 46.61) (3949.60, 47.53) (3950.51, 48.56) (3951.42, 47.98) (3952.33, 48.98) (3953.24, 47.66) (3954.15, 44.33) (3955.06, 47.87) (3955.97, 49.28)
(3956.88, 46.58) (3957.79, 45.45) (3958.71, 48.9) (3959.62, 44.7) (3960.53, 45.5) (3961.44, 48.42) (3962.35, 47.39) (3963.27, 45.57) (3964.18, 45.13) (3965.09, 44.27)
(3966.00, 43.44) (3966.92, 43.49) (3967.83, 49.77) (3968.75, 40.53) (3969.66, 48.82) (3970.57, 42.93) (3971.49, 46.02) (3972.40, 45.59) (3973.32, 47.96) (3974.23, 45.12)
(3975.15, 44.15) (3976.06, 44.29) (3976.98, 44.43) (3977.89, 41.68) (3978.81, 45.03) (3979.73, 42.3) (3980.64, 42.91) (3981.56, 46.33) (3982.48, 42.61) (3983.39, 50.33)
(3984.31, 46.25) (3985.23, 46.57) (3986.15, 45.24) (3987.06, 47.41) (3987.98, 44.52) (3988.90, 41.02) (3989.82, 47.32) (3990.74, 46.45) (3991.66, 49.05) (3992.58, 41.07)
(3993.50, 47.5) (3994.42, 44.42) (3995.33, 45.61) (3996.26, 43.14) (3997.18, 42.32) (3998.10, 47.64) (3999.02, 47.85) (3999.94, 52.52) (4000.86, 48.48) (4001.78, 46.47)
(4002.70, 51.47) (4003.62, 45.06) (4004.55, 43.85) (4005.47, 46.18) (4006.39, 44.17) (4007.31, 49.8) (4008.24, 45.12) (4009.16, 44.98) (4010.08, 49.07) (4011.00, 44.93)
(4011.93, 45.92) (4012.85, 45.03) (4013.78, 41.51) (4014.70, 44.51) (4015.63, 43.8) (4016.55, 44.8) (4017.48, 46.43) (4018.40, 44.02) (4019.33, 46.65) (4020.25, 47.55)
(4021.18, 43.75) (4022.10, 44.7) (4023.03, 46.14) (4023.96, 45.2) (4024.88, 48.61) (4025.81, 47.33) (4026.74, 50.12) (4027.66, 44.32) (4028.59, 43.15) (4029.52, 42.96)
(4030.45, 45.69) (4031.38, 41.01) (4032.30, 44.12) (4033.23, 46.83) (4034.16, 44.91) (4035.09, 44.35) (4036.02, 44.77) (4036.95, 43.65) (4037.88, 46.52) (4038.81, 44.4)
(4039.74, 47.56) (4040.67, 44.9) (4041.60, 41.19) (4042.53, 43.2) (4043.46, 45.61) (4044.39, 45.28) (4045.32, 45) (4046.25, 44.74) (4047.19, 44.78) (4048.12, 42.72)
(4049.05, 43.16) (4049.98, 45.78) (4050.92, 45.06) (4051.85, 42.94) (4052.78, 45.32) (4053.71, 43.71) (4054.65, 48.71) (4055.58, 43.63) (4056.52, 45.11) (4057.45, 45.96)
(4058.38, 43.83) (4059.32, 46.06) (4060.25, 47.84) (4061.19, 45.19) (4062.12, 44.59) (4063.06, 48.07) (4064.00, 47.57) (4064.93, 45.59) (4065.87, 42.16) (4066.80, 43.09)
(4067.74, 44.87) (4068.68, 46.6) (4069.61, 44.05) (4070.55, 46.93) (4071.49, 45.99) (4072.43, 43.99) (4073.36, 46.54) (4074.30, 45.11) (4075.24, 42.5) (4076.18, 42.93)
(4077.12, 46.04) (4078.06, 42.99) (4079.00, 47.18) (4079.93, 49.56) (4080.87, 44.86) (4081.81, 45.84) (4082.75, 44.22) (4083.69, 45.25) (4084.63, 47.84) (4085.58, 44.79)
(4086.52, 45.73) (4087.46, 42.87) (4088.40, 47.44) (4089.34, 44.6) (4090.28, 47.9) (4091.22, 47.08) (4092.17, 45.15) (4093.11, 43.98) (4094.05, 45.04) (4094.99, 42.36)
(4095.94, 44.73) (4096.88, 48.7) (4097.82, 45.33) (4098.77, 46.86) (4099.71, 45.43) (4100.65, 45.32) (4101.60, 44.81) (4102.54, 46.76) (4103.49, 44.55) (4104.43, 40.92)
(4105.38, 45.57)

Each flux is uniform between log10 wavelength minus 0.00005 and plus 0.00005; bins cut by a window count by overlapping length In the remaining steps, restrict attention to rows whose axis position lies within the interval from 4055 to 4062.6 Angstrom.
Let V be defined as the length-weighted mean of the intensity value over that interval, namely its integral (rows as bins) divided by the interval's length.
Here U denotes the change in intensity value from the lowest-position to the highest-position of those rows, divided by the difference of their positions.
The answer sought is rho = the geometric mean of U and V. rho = 2.6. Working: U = 0.1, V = 45.3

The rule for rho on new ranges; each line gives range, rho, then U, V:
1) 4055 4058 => 7.5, 1.2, 45.1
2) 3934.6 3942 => 7.7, 1.3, 45.0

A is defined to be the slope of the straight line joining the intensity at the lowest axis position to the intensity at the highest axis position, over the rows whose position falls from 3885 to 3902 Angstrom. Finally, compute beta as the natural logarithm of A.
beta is -5.8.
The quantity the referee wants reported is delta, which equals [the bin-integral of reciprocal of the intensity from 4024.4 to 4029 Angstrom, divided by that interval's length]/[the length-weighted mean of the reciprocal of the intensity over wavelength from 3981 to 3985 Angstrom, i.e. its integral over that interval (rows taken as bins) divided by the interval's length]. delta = 0.99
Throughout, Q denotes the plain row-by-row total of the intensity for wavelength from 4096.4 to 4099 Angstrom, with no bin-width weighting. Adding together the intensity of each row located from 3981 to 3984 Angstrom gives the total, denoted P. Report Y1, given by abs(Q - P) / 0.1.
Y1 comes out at 16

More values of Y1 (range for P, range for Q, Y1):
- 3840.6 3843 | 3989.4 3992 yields 39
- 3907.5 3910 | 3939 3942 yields 32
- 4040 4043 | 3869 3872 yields 529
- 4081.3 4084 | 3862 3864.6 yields 240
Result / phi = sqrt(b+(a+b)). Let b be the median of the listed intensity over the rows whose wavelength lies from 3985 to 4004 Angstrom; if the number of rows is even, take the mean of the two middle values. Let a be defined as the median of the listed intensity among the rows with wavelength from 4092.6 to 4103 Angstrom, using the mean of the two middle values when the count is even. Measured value 11.8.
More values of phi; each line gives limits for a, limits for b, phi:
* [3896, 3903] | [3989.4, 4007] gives 12.0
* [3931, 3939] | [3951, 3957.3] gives 11.8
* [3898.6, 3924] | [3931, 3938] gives 11.6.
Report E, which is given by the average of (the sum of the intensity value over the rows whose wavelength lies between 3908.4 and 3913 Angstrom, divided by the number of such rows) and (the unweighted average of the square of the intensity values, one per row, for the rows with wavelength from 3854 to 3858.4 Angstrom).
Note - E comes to 1224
